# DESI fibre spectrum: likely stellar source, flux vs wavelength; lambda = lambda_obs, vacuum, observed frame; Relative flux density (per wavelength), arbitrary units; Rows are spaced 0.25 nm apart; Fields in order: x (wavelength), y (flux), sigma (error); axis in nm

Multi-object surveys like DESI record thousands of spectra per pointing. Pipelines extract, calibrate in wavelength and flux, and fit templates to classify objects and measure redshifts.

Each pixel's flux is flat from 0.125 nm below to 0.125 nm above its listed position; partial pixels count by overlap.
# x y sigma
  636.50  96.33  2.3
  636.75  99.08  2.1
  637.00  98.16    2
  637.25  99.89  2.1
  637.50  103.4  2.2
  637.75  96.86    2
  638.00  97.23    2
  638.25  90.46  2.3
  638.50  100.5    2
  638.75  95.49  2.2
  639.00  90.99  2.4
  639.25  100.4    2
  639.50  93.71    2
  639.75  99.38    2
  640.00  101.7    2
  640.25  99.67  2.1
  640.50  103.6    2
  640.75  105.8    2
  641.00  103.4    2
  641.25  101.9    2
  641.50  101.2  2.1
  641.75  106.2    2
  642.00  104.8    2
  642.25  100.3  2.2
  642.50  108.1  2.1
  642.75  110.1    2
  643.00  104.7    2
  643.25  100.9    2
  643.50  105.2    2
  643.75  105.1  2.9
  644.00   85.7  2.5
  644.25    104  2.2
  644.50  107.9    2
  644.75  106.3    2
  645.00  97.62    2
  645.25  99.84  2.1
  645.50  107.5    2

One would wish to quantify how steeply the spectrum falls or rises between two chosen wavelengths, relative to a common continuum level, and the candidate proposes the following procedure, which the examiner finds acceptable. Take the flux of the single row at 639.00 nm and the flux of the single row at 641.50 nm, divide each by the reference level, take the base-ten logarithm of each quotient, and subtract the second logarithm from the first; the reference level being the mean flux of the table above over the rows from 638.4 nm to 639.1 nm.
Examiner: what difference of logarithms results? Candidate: -0.046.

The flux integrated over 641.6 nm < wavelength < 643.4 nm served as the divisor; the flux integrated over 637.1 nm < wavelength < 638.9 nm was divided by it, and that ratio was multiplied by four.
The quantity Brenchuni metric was 3.72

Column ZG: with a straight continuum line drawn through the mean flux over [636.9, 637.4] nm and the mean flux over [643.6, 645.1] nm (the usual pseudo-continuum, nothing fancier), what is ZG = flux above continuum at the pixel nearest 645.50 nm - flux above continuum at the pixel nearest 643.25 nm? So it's 6.0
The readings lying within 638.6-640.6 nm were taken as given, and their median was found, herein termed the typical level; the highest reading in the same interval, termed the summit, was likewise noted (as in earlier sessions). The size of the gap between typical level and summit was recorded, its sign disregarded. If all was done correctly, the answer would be 4.1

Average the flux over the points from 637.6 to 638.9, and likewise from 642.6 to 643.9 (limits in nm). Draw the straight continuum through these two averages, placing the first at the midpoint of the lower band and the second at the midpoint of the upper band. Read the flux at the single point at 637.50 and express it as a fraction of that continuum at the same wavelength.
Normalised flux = 1.09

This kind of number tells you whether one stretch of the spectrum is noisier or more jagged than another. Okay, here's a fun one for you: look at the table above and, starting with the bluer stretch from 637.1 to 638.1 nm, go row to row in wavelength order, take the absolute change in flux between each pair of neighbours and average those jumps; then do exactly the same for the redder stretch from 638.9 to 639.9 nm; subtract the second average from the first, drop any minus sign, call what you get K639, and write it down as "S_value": 4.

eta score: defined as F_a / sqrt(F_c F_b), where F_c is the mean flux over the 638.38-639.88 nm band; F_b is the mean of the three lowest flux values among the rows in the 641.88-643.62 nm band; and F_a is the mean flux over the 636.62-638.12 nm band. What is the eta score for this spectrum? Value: 0.998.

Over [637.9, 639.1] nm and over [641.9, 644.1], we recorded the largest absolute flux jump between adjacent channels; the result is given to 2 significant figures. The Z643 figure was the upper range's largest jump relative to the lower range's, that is 1.9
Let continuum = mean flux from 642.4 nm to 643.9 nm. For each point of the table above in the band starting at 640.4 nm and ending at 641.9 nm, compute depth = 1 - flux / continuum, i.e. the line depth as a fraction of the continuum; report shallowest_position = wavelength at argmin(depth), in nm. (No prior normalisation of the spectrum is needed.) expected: 641.75 nm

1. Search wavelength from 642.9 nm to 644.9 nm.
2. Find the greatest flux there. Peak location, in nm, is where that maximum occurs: 644.50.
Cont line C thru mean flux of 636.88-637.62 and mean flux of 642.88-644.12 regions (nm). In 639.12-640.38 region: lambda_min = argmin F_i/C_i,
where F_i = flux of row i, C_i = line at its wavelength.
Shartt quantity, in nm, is 639.50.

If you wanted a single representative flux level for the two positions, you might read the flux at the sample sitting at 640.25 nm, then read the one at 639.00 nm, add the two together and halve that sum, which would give 95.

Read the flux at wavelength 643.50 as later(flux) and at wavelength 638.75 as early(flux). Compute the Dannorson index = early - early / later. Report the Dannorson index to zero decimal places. 95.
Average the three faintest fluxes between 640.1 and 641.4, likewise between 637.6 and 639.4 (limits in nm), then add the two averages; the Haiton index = 194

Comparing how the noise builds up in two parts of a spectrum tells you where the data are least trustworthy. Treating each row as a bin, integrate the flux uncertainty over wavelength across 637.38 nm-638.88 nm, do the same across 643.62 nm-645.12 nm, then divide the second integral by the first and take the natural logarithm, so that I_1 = 0.068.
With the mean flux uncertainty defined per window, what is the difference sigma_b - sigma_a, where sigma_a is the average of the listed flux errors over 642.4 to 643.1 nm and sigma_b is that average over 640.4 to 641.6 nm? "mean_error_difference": -0.01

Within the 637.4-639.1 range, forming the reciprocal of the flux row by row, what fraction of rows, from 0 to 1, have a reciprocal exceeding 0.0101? 0.71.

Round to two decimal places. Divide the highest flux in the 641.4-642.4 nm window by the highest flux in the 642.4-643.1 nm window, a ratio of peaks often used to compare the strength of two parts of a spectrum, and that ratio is 0.96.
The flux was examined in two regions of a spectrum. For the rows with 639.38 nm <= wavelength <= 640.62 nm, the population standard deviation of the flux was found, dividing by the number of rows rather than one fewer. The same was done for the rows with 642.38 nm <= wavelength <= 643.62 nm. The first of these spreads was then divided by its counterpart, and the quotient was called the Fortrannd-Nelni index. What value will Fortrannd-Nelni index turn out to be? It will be 1.1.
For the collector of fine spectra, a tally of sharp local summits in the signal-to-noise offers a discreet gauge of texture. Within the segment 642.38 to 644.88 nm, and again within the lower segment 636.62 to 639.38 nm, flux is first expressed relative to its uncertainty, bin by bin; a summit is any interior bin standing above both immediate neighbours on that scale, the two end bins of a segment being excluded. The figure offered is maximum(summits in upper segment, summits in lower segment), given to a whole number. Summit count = 3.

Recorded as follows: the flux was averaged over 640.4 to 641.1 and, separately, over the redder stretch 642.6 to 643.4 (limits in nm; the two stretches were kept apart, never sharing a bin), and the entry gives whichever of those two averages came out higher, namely 105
